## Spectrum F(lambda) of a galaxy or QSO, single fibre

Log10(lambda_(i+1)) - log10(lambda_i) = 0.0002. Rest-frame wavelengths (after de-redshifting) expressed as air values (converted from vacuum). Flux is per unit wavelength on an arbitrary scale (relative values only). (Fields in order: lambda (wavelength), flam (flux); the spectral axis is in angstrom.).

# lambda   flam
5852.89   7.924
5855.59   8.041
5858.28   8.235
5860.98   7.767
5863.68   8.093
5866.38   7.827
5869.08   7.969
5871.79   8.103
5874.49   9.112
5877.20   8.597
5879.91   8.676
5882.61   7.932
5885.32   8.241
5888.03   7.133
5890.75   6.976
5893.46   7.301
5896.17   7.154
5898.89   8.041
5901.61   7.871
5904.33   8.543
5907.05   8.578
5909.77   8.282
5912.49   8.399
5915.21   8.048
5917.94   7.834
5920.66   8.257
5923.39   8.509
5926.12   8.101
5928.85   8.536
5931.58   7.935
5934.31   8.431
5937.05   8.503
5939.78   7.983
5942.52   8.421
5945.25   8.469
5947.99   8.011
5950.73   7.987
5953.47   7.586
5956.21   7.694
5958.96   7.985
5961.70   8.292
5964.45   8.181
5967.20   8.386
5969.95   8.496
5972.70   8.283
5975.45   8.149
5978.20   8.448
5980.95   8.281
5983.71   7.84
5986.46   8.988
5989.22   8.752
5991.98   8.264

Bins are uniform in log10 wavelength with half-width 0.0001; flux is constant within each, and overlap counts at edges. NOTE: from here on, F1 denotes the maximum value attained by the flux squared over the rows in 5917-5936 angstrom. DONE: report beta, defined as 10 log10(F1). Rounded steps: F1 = 72.9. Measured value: 18.6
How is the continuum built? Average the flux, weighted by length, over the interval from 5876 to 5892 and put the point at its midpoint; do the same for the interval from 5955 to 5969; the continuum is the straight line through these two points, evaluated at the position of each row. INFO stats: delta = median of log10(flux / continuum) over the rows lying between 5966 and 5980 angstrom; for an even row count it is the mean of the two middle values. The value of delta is 0.013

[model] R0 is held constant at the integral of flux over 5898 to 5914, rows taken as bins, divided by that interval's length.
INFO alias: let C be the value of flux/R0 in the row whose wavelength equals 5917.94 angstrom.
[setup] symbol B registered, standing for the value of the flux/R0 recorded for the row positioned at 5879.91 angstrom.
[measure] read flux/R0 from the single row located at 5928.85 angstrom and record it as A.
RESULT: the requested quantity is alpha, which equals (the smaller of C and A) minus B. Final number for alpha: -0.102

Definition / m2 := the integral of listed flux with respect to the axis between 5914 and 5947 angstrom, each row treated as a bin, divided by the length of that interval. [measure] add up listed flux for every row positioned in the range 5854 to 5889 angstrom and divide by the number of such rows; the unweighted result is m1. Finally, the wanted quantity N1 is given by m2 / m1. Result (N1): 1.014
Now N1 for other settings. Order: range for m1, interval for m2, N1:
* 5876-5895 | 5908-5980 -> 1.047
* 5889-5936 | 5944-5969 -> 1.003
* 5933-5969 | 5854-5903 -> 0.975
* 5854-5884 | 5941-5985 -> 0.993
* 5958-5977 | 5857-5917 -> 0.974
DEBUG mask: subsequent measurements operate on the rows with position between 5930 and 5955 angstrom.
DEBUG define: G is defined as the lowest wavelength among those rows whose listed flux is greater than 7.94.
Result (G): 5934.31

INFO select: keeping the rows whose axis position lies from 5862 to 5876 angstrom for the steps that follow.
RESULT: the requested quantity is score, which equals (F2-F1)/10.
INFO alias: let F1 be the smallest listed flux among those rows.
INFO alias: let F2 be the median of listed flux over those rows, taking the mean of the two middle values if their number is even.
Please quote 0.027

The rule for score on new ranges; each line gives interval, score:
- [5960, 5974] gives 0.011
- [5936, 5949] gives 0.044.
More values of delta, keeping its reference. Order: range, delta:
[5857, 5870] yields 0.004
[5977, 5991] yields 0.015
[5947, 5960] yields -0.007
